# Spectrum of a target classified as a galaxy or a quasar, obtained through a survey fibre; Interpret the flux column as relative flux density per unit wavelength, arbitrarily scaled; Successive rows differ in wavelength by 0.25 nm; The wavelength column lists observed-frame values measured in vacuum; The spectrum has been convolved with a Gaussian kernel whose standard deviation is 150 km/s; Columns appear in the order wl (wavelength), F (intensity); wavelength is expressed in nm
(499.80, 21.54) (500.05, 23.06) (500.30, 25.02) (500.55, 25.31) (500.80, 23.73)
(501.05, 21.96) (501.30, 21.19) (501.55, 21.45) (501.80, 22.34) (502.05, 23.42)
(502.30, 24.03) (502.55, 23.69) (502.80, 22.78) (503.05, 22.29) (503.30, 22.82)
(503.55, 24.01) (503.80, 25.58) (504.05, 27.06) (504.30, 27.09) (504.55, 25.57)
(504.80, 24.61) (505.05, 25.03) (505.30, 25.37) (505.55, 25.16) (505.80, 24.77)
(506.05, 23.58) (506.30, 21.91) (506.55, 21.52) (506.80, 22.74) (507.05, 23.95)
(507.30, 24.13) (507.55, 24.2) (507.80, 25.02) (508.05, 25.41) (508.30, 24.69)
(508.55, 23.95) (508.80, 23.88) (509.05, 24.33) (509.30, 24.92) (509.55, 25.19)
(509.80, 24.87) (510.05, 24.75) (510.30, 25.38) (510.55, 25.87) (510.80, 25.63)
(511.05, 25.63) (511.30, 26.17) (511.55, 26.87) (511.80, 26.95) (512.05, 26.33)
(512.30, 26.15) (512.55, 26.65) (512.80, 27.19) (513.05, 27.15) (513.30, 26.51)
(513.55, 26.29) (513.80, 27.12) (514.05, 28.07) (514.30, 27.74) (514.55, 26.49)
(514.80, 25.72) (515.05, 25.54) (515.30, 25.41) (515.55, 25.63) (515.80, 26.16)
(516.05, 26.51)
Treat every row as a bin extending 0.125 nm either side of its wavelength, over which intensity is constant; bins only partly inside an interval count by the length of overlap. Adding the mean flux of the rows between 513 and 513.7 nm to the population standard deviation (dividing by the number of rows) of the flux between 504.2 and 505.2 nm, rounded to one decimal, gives 27.6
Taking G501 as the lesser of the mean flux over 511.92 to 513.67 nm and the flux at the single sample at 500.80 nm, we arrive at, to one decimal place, 23.7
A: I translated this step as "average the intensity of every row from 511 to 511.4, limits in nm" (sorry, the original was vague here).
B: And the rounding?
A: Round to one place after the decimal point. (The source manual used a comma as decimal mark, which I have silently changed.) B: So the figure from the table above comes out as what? 25.9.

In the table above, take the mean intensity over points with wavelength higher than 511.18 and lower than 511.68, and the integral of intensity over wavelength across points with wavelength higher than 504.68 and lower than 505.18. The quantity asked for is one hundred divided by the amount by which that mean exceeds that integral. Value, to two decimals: 7.09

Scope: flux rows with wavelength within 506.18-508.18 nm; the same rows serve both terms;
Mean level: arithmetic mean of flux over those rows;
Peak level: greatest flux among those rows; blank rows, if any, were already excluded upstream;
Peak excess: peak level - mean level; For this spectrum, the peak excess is 1.8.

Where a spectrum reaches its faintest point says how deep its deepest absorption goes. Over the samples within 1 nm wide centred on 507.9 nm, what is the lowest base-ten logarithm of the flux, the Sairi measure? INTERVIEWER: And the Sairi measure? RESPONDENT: 1.38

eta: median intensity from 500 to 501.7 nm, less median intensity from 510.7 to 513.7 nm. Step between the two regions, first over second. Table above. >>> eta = -3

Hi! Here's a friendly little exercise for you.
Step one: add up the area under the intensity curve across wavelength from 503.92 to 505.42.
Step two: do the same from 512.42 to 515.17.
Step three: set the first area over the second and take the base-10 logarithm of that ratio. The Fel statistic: -0.28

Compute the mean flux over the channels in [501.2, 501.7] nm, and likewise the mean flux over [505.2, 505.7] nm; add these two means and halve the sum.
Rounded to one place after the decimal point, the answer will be 23.3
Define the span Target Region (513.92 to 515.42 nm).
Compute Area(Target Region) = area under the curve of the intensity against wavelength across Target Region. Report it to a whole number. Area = 40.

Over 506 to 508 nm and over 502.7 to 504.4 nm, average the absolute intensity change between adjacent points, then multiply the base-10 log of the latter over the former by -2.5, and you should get -0.1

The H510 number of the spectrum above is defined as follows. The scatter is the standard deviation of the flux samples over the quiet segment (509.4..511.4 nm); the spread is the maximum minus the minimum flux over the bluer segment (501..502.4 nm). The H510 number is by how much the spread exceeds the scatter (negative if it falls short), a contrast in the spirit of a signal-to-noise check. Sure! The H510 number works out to 2.4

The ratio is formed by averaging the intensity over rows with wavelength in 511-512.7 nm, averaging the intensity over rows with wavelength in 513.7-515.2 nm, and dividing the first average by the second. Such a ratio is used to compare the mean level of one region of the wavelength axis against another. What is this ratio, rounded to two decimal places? 0.99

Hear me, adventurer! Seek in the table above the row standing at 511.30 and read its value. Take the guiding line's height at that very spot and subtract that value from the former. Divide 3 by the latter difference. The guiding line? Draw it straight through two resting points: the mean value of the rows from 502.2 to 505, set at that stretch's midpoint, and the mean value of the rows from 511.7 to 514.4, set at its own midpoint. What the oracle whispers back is 10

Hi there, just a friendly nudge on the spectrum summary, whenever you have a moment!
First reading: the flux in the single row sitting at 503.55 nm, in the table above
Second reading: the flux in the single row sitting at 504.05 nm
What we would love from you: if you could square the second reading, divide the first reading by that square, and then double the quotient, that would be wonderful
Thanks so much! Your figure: 0.0656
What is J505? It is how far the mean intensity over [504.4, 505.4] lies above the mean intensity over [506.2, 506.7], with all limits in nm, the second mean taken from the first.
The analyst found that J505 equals 3.4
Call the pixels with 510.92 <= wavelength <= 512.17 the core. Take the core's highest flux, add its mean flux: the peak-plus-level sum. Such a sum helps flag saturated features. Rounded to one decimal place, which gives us 53.3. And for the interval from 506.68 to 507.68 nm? 48.0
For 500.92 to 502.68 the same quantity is 46.6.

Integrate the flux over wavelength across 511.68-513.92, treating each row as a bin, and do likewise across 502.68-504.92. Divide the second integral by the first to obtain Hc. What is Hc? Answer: 0.923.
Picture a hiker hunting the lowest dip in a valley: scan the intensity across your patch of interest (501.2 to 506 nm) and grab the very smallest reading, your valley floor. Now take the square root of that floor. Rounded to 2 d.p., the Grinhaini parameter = 4.60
